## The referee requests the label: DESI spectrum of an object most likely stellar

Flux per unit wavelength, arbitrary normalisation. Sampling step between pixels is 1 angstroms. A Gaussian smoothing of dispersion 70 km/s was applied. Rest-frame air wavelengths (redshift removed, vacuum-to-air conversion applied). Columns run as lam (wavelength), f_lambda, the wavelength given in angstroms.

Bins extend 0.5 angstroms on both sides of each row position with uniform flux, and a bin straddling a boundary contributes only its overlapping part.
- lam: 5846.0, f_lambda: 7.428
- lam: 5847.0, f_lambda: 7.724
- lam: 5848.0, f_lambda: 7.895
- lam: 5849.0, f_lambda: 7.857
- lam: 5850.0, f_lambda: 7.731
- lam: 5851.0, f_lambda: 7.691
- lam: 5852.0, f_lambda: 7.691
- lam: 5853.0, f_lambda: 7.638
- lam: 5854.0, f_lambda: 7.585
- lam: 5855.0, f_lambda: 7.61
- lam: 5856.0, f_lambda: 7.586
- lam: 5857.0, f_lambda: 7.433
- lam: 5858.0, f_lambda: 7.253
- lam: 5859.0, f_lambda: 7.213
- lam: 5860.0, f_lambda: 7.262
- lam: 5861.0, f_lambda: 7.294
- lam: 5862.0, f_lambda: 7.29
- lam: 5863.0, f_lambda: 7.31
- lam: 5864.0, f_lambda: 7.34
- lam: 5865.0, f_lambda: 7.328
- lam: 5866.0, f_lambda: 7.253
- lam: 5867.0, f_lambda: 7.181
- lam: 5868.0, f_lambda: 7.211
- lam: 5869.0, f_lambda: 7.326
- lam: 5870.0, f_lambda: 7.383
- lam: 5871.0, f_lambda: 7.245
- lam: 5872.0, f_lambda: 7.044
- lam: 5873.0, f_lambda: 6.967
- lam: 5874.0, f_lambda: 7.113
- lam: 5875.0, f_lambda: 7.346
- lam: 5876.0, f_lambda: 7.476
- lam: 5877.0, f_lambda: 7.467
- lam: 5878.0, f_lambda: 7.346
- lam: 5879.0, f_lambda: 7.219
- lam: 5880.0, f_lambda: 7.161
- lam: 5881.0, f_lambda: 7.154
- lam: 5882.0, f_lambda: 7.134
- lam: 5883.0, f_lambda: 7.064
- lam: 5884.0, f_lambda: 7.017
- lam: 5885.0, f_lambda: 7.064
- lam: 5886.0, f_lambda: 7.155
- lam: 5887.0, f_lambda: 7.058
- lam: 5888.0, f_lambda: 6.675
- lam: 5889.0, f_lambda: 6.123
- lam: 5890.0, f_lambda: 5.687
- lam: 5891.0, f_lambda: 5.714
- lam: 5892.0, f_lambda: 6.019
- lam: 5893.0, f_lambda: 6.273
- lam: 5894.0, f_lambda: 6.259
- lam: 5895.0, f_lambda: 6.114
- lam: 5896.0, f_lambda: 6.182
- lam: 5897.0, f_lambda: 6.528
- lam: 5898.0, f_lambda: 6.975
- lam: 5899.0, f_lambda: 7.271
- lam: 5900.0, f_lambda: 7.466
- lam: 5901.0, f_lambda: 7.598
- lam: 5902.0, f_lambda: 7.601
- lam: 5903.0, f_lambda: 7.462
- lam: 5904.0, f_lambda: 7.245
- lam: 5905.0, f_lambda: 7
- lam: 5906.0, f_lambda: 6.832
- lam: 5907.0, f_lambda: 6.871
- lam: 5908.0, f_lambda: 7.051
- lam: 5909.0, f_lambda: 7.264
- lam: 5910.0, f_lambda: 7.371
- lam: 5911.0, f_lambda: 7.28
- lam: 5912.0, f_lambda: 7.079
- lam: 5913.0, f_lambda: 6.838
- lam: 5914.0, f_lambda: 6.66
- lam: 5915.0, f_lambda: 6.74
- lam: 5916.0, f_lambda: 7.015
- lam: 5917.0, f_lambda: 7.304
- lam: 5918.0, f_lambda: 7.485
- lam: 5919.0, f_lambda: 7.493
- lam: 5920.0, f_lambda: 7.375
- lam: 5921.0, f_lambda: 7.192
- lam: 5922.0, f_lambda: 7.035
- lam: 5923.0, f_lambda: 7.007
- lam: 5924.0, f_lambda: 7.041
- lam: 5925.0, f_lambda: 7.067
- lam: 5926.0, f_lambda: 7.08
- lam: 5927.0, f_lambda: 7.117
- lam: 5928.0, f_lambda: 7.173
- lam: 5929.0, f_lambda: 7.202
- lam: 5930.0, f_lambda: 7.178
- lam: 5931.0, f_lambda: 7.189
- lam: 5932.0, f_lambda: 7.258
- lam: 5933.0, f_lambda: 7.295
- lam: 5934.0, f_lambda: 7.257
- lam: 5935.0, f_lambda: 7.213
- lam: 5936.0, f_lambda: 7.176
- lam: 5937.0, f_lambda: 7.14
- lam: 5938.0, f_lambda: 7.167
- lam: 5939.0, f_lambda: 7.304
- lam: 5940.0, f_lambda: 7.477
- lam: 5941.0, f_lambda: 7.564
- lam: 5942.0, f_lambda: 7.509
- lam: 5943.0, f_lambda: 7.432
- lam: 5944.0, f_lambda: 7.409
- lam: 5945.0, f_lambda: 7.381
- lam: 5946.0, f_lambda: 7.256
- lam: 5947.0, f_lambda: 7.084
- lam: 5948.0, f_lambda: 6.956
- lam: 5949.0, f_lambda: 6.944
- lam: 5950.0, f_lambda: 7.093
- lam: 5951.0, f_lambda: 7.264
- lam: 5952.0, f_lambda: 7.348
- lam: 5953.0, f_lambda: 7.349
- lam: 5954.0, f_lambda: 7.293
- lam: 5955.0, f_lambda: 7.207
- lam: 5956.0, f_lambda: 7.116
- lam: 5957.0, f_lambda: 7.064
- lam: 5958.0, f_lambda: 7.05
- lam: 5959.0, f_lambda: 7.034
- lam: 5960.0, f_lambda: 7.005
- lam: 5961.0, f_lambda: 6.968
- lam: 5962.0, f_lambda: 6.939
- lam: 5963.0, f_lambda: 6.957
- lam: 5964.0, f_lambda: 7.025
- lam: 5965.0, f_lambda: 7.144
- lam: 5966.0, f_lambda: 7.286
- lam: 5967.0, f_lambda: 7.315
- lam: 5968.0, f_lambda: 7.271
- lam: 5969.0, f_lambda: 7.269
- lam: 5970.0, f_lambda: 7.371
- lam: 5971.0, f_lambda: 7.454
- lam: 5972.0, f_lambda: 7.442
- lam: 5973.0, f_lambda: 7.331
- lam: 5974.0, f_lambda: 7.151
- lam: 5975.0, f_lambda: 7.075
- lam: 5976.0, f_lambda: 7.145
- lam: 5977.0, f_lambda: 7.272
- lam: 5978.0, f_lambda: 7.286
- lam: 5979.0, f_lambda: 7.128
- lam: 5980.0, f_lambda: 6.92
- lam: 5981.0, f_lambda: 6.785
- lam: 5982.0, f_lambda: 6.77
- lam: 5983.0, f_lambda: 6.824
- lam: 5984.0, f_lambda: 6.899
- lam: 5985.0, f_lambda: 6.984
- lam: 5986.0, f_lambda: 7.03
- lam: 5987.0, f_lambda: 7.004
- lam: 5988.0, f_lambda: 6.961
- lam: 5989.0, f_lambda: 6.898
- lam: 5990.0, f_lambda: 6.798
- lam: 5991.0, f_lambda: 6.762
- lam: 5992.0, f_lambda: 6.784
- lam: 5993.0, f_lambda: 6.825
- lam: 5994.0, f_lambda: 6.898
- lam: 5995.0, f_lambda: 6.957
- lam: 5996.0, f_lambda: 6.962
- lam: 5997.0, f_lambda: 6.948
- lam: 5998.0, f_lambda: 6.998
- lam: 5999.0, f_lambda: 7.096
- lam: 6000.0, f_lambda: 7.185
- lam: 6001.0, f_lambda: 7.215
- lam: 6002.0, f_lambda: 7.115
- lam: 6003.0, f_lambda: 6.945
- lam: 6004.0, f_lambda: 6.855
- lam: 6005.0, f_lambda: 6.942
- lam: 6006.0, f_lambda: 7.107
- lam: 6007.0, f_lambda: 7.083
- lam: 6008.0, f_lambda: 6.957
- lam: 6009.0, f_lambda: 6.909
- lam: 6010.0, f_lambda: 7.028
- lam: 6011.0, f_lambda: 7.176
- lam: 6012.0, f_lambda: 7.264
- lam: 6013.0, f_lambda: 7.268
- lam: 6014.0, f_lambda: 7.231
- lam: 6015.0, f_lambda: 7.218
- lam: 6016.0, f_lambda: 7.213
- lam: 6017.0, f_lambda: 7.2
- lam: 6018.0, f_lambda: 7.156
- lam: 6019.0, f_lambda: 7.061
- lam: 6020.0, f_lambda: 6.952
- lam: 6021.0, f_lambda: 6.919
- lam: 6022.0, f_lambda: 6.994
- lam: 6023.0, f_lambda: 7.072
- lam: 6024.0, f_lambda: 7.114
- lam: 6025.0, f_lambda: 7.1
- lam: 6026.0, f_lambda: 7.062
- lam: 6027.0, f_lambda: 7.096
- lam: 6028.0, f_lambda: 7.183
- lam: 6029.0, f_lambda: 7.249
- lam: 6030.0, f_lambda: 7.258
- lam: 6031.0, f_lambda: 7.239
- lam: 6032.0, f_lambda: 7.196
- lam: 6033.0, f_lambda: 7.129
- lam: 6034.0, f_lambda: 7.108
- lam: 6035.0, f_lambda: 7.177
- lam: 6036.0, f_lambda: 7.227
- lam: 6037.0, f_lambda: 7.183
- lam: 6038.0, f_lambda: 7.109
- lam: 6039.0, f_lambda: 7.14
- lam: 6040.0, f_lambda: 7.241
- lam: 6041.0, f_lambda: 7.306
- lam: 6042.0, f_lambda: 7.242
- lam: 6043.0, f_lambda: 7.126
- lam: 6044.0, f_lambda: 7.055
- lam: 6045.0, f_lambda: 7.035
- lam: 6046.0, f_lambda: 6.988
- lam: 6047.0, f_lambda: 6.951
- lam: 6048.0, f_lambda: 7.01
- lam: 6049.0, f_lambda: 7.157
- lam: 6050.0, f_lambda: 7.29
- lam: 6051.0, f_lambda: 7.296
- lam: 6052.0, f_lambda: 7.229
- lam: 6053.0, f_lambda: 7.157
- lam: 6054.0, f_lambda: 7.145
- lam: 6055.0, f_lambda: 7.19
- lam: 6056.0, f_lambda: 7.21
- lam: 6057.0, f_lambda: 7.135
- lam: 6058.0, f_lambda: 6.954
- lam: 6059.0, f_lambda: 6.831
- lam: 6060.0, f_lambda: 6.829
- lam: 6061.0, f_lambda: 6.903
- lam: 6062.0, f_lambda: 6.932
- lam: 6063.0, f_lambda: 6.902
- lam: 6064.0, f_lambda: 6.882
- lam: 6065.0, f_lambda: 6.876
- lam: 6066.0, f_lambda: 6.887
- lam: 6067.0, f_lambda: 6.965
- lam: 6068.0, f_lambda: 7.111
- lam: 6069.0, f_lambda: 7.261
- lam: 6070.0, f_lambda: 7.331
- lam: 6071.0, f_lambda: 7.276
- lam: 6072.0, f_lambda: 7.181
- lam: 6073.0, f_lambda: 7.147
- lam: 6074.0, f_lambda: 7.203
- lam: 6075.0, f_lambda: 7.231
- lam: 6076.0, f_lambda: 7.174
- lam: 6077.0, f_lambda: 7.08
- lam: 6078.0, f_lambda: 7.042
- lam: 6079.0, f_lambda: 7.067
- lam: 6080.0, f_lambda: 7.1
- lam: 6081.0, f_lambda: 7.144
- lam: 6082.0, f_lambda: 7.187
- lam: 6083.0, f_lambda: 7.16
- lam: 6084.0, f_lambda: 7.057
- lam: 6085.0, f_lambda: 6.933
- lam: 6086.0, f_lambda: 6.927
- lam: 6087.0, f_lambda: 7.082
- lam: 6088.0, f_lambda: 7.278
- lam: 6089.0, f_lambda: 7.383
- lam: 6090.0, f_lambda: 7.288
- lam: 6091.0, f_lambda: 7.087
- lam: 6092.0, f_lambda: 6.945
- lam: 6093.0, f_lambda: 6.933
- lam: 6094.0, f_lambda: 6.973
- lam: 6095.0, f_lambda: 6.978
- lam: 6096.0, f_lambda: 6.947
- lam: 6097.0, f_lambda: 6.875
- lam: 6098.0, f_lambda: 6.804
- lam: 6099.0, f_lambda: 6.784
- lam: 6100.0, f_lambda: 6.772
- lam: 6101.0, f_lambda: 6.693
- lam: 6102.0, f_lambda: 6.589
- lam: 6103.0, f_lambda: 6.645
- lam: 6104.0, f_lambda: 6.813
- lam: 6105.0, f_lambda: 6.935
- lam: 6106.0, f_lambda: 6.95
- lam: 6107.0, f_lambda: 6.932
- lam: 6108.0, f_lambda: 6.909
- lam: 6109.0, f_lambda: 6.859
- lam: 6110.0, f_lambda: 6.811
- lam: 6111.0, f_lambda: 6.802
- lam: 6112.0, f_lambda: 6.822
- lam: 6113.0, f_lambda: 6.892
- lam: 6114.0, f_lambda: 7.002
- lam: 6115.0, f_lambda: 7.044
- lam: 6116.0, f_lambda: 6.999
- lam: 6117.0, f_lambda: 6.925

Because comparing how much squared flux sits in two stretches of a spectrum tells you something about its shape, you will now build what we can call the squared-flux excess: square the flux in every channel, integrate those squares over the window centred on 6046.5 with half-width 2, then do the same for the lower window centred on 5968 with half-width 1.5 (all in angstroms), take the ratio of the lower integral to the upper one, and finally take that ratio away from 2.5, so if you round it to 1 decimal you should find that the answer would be 1.7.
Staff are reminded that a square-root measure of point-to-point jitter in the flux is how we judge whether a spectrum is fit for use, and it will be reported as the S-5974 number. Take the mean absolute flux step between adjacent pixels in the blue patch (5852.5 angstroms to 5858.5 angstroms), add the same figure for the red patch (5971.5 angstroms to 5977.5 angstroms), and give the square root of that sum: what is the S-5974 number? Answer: 0.45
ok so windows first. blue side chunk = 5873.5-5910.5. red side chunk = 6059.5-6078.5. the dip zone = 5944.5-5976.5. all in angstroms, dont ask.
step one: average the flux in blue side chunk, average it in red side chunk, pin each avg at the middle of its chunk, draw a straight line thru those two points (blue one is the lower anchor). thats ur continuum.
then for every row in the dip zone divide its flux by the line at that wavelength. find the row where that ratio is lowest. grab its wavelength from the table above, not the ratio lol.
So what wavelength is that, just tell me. 5962.0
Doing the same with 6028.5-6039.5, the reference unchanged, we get 6038.0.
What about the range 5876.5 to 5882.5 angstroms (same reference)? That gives 5882.0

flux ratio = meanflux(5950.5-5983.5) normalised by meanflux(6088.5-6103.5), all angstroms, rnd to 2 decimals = 1.03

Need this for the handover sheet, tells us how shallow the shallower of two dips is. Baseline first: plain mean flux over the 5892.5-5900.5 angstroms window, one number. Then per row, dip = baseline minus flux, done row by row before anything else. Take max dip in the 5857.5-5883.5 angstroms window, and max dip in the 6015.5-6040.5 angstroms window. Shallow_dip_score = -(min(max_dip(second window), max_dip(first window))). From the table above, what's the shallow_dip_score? 0.33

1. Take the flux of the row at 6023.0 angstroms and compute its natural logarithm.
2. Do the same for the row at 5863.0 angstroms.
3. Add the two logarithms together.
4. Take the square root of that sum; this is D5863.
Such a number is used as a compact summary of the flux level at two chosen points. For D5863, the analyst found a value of 1.99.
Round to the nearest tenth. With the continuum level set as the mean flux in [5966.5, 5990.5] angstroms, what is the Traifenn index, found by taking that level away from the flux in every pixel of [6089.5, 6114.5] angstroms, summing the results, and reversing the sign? 5.4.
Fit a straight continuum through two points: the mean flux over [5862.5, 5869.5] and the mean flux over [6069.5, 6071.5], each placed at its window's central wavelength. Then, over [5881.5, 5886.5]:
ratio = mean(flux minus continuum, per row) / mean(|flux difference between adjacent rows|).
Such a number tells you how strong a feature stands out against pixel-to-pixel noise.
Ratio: -3.0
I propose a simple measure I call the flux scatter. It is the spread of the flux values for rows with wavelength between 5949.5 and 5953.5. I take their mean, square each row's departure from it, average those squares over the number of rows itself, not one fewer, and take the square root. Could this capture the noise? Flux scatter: 0.104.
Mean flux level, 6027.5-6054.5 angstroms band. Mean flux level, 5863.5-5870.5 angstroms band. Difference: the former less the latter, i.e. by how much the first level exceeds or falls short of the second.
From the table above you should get -0.12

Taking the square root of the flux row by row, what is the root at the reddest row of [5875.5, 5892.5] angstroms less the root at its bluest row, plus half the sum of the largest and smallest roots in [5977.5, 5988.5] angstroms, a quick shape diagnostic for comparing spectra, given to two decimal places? 2.37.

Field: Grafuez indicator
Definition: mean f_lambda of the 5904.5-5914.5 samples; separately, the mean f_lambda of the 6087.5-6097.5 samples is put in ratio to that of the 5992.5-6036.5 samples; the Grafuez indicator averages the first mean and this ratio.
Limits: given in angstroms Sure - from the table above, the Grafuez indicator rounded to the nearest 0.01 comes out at 4.01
